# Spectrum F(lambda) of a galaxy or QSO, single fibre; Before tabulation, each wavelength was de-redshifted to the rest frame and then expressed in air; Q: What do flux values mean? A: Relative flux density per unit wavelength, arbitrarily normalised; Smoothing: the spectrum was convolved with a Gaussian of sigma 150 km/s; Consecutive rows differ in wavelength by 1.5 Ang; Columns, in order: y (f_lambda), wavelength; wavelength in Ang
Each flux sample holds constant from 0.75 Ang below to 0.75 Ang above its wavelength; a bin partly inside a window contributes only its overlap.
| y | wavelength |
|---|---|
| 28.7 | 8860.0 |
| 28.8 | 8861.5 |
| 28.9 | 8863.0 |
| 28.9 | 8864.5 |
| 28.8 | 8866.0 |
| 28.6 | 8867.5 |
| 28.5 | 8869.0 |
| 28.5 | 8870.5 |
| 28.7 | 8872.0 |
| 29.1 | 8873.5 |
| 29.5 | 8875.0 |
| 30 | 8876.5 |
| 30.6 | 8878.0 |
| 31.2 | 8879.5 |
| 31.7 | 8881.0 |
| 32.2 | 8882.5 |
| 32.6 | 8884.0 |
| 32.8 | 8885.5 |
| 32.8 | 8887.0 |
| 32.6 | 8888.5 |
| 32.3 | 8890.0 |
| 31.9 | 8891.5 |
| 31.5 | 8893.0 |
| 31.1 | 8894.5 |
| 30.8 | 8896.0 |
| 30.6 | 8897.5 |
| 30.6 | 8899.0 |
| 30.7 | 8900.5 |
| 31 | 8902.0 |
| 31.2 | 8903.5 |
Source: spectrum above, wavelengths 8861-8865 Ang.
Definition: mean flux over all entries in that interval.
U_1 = 28.9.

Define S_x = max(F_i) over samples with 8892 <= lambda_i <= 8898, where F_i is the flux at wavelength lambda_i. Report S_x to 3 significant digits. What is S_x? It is 31.5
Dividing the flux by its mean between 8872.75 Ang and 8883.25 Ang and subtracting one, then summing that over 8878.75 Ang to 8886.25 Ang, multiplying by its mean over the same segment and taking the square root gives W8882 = 0.109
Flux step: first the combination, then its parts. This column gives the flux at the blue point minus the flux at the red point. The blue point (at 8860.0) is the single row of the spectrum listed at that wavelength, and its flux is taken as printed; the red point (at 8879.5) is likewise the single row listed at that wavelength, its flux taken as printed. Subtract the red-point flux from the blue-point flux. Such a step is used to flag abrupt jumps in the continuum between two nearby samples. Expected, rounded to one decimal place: -2.5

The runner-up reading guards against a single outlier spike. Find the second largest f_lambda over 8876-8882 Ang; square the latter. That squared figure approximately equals 973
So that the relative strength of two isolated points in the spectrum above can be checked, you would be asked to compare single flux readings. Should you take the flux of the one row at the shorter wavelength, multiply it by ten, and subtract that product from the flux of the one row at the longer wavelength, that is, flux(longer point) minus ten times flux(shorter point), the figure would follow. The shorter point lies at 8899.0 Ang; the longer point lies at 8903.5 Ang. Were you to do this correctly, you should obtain -275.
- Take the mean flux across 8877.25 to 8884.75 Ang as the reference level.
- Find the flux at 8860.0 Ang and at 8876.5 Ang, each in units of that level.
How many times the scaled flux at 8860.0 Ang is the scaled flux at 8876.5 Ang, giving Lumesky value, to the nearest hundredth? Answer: 1.05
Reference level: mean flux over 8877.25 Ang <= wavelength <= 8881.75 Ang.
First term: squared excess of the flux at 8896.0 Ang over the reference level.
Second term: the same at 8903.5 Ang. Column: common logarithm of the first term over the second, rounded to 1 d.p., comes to 2.1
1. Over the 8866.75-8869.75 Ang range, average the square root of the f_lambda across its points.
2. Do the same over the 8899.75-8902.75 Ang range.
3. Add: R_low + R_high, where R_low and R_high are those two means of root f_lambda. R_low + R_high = 10.9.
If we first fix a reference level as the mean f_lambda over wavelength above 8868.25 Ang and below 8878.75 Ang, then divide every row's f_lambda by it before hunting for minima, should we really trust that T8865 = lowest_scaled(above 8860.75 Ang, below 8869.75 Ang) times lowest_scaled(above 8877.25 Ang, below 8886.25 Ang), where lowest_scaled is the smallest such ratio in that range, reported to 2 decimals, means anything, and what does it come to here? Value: 1.02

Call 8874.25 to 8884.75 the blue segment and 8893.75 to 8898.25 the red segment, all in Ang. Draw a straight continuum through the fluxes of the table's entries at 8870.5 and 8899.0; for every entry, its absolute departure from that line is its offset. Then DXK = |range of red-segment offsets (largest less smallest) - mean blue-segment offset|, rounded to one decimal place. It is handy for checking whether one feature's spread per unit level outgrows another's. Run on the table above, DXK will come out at 1.2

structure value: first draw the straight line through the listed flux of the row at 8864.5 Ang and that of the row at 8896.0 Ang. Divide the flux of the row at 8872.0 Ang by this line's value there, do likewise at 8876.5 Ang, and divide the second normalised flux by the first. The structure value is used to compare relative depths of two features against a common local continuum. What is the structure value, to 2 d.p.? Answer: 1.04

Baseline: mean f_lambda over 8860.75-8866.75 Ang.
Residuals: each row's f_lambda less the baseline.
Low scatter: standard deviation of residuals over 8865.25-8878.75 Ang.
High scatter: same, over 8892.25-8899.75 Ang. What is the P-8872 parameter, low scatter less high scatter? 0.36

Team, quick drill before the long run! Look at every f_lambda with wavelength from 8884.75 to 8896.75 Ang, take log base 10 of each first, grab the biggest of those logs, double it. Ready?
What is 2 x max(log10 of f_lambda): 3.03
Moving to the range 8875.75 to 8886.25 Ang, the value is 3.03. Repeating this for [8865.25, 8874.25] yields 2.93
